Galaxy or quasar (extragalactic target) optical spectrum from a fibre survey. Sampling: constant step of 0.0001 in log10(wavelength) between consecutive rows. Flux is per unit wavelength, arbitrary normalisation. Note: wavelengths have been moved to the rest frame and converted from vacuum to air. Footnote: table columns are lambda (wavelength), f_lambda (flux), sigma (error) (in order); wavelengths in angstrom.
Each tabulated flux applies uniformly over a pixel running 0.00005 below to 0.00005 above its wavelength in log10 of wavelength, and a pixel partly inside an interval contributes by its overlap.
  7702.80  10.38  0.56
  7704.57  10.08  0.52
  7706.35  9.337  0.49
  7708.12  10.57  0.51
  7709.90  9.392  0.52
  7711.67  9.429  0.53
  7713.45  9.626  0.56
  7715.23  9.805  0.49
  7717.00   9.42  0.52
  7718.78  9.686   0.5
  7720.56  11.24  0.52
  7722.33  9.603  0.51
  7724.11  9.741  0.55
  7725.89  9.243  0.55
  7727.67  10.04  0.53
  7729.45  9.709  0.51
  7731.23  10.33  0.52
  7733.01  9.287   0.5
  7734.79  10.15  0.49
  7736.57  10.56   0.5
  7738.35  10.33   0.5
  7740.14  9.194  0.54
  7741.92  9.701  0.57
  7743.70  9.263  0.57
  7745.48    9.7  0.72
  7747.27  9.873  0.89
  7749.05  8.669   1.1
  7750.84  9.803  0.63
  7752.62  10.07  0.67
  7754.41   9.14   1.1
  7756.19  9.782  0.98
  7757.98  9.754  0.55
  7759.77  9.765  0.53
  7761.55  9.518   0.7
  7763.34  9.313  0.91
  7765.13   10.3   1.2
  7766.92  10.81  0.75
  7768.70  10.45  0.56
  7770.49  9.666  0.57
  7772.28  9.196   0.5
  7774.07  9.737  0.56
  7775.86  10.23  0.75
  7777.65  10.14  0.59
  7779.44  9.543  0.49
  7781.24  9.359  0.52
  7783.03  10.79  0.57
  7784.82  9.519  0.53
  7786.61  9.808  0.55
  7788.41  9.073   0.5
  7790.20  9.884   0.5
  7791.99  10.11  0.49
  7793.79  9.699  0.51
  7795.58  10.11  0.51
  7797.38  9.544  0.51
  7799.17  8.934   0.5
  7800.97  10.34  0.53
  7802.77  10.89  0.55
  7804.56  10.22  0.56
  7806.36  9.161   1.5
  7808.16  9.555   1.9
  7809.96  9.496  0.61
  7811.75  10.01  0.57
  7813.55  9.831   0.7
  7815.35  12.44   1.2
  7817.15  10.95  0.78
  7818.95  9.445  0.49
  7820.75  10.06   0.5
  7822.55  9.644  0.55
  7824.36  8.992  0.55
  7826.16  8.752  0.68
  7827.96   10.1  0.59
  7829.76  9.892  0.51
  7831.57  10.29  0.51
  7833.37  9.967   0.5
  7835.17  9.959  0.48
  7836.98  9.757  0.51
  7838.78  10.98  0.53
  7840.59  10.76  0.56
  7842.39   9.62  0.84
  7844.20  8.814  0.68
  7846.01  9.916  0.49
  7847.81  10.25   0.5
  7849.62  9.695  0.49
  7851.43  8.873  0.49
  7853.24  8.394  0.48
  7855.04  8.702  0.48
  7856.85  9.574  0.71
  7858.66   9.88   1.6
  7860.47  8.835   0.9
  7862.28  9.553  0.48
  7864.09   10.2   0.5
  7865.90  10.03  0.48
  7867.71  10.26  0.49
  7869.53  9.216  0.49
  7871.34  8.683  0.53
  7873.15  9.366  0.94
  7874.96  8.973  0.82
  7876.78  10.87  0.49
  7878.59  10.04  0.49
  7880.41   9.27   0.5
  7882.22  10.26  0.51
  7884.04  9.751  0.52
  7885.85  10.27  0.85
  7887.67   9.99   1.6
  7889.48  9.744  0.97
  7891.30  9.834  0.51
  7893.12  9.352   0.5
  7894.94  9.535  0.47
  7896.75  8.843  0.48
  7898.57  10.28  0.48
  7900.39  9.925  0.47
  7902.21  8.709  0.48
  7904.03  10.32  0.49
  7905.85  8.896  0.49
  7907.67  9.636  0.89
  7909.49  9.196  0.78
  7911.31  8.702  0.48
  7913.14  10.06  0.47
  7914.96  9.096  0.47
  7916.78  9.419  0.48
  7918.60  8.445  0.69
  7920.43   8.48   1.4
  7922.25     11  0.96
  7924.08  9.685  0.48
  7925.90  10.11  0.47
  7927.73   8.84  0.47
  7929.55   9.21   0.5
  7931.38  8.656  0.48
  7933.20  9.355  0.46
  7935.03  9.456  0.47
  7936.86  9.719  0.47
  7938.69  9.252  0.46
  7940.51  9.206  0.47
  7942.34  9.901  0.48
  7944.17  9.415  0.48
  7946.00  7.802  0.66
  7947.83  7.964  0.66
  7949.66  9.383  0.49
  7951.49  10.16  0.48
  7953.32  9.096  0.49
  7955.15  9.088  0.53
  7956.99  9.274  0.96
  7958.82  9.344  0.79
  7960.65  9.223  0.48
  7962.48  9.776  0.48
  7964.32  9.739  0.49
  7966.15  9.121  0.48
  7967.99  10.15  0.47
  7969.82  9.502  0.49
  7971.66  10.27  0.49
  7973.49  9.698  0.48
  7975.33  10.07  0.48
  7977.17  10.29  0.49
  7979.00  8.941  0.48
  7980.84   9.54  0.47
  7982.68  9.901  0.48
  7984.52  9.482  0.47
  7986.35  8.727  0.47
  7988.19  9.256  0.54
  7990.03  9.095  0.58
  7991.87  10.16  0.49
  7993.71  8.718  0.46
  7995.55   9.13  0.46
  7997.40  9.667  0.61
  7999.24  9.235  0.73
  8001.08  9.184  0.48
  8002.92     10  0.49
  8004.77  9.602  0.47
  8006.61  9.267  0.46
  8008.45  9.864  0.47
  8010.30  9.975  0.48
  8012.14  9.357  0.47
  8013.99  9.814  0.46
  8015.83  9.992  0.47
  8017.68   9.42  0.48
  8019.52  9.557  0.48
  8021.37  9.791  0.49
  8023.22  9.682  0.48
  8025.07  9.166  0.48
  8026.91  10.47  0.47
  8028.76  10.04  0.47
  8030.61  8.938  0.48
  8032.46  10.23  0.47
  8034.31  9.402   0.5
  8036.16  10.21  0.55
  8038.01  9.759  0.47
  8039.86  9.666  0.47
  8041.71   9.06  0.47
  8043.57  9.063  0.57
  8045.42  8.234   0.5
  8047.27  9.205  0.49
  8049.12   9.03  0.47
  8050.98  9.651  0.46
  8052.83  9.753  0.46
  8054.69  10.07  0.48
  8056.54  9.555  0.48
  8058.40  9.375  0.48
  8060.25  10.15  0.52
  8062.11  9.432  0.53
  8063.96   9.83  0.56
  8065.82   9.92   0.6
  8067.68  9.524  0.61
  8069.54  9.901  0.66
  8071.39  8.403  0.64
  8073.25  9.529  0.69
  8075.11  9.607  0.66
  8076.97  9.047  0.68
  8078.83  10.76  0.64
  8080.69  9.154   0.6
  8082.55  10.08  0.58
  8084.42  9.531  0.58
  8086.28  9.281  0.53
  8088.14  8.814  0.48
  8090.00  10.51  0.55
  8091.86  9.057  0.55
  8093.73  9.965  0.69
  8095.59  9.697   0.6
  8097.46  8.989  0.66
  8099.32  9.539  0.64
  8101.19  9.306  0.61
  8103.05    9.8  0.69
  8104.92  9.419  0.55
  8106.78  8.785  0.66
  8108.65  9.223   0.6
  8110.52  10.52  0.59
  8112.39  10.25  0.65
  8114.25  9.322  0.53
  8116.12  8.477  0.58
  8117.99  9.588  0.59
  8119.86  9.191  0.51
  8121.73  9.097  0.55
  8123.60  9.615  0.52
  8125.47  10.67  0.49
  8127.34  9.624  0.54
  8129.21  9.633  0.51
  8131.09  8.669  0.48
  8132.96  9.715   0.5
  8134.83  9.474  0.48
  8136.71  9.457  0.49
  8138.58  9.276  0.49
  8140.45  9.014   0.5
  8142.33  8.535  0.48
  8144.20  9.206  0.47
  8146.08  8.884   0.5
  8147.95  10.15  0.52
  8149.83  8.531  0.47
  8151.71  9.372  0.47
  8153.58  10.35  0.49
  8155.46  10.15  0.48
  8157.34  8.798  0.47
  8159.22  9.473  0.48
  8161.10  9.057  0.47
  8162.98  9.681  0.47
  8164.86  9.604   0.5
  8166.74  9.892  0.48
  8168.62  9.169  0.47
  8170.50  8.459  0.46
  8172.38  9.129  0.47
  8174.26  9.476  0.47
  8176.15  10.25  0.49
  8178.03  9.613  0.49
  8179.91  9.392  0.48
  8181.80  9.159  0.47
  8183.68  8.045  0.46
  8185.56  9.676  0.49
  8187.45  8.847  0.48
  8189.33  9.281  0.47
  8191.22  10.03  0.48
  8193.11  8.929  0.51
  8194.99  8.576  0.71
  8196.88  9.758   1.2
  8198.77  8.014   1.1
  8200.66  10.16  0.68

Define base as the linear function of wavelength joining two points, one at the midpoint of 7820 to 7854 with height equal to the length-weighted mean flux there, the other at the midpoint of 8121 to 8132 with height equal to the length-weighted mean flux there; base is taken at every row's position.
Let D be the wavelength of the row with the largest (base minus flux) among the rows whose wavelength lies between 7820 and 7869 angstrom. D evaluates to 7853.24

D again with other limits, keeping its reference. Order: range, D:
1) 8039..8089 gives 8045.42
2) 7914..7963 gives 7946.00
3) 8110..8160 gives 8116.12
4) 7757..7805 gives 7799.17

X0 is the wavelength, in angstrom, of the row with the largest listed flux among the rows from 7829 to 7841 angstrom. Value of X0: 7838.78 angstrom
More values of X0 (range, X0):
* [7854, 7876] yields 7867.71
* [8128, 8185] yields 8153.58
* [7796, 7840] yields 7815.35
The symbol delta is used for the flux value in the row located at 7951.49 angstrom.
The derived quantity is 10.16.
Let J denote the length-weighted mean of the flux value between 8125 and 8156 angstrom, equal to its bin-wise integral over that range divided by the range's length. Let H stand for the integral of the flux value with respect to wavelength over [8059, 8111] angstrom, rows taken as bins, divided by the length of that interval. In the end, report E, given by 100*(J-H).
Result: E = -13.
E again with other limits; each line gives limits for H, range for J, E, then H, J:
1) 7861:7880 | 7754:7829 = 18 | 9.69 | 9.9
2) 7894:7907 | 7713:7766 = 25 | 9.51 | 9.8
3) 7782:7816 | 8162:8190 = -64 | 9.95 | 9.3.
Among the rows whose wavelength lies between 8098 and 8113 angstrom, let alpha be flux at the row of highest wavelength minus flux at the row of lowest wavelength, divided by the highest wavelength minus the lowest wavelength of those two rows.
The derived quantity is 0.05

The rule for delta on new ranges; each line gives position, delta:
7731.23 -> 10.33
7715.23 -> 9.805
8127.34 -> 9.624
